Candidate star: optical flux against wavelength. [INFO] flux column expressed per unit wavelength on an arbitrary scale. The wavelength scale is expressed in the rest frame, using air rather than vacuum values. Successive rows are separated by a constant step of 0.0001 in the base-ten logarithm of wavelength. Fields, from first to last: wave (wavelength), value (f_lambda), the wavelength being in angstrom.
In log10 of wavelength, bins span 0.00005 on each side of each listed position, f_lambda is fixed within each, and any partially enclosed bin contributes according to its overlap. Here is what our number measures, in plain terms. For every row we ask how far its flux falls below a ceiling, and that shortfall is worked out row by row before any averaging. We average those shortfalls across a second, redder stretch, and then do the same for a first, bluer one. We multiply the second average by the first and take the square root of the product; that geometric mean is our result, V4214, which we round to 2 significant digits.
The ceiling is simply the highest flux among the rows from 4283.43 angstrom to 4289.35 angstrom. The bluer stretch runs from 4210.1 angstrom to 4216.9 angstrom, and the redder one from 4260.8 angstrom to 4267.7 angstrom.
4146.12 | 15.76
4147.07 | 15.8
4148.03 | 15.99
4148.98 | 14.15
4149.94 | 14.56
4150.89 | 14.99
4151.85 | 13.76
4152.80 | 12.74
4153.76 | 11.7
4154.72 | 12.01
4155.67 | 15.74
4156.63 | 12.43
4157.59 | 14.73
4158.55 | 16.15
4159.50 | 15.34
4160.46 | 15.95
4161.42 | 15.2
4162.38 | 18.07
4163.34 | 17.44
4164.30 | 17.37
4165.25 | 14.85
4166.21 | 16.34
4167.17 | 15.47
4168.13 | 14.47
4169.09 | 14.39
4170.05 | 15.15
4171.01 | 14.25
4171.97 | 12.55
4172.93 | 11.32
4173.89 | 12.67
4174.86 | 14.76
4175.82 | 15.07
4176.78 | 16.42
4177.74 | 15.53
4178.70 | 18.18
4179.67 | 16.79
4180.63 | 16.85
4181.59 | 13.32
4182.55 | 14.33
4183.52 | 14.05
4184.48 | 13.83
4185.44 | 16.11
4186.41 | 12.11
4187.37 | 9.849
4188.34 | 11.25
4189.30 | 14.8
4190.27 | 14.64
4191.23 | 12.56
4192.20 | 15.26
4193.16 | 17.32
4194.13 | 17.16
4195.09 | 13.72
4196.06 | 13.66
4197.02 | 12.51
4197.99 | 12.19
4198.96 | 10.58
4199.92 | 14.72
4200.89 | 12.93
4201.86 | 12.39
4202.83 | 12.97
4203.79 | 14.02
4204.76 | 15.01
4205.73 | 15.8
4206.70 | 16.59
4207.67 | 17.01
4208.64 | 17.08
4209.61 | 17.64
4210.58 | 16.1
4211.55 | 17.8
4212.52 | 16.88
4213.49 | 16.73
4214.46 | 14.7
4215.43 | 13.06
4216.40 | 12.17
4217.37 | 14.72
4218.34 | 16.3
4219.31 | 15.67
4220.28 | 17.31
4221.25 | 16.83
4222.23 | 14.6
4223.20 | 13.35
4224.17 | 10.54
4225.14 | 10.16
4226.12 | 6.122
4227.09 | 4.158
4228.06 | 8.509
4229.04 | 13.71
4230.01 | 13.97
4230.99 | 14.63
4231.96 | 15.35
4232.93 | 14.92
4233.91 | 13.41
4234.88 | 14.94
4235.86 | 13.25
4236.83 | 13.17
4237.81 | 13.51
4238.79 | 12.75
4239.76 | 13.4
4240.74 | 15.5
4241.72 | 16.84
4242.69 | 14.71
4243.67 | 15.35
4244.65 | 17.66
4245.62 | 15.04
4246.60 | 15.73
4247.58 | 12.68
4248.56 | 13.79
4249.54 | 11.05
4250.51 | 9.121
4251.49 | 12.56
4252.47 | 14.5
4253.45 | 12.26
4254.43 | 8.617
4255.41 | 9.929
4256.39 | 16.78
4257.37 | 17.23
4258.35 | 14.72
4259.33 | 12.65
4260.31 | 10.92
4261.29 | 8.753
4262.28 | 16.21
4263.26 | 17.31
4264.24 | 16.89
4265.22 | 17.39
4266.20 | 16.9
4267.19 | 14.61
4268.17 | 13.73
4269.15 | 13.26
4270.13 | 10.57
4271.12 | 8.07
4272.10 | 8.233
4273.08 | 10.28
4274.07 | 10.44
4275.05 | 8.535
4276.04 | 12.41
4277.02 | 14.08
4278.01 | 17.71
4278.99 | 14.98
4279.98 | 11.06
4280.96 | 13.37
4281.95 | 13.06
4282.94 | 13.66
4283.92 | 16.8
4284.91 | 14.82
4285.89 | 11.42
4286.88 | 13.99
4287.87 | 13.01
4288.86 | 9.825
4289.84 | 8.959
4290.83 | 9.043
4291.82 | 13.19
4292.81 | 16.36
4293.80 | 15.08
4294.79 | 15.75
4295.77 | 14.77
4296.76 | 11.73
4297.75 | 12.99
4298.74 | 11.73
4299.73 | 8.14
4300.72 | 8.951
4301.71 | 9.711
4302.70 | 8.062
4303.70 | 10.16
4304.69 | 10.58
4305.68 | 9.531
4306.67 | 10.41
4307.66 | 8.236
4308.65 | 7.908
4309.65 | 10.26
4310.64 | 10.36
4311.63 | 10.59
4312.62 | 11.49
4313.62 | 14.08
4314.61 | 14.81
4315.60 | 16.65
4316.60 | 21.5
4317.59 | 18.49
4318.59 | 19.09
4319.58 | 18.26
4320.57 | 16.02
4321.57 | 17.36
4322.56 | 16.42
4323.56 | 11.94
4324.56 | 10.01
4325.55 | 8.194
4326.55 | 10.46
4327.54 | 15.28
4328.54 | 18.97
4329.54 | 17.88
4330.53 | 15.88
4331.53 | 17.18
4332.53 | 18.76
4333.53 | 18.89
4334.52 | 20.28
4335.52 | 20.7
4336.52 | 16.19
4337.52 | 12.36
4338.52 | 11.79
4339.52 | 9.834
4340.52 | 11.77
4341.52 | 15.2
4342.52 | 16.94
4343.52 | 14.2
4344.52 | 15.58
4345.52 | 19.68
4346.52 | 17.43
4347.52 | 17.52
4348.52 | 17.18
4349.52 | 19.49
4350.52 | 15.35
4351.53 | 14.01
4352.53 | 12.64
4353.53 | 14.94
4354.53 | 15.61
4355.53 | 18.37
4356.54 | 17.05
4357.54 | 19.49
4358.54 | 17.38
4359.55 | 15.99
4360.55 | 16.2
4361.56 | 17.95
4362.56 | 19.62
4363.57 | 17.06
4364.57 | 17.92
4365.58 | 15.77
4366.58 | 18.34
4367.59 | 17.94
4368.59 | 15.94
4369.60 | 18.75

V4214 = 1.4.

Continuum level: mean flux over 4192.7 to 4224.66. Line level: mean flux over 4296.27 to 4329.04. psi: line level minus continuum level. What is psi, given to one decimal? -2.2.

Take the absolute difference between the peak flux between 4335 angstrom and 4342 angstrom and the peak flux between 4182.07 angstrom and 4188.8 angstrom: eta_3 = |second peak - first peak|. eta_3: 4.6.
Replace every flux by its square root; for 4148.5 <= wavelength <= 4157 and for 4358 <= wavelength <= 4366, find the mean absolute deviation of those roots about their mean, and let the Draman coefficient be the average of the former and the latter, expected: 0.14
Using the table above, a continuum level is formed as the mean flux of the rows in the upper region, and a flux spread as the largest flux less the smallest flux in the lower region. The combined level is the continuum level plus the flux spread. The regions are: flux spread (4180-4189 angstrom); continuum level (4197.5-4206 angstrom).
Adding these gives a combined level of 20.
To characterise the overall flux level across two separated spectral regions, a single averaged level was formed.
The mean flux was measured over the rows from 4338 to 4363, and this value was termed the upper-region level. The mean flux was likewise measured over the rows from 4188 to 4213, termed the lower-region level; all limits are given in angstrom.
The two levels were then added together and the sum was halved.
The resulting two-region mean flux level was 15.4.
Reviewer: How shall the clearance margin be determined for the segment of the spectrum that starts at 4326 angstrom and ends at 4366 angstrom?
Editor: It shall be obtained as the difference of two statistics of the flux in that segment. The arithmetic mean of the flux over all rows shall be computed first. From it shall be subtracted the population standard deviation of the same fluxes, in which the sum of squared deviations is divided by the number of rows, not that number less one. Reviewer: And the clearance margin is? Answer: 13.7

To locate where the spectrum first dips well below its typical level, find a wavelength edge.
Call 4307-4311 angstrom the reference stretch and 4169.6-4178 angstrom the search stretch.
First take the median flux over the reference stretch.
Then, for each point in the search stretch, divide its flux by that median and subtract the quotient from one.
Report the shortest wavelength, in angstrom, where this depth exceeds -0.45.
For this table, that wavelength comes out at 4171.97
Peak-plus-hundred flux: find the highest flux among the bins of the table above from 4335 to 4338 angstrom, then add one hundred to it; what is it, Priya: 121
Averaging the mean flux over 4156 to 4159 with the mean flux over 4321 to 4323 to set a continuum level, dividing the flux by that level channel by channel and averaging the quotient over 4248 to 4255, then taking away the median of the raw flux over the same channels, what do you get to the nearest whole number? -12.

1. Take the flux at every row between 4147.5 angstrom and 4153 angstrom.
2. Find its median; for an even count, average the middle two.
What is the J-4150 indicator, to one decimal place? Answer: 14.4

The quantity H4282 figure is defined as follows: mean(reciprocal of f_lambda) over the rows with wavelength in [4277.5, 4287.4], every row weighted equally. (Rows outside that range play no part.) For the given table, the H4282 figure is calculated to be 0.072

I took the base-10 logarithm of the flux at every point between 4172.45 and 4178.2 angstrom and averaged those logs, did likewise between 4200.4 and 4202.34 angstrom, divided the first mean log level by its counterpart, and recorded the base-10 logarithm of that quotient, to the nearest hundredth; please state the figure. 0.02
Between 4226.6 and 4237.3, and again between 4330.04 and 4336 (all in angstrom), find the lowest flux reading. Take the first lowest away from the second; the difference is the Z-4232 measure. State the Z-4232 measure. 12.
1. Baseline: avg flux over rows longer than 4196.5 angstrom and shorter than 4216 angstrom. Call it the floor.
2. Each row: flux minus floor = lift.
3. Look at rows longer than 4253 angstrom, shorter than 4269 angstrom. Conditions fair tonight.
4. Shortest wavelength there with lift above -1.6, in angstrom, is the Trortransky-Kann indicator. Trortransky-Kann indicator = 4256.39 angstrom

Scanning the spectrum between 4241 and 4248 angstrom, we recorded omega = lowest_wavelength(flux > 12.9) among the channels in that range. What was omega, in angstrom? 4241.72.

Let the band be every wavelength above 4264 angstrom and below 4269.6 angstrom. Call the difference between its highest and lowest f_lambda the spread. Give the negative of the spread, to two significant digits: -4.1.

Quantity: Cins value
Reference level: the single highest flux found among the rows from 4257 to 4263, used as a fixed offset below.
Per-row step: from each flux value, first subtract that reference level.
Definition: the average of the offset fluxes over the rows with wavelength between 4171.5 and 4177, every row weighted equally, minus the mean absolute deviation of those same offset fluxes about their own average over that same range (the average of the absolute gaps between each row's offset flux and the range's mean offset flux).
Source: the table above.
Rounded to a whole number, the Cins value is -5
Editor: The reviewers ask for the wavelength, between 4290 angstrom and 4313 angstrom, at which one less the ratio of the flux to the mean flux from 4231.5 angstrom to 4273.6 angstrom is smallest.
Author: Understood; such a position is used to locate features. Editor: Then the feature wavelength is 4292.81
